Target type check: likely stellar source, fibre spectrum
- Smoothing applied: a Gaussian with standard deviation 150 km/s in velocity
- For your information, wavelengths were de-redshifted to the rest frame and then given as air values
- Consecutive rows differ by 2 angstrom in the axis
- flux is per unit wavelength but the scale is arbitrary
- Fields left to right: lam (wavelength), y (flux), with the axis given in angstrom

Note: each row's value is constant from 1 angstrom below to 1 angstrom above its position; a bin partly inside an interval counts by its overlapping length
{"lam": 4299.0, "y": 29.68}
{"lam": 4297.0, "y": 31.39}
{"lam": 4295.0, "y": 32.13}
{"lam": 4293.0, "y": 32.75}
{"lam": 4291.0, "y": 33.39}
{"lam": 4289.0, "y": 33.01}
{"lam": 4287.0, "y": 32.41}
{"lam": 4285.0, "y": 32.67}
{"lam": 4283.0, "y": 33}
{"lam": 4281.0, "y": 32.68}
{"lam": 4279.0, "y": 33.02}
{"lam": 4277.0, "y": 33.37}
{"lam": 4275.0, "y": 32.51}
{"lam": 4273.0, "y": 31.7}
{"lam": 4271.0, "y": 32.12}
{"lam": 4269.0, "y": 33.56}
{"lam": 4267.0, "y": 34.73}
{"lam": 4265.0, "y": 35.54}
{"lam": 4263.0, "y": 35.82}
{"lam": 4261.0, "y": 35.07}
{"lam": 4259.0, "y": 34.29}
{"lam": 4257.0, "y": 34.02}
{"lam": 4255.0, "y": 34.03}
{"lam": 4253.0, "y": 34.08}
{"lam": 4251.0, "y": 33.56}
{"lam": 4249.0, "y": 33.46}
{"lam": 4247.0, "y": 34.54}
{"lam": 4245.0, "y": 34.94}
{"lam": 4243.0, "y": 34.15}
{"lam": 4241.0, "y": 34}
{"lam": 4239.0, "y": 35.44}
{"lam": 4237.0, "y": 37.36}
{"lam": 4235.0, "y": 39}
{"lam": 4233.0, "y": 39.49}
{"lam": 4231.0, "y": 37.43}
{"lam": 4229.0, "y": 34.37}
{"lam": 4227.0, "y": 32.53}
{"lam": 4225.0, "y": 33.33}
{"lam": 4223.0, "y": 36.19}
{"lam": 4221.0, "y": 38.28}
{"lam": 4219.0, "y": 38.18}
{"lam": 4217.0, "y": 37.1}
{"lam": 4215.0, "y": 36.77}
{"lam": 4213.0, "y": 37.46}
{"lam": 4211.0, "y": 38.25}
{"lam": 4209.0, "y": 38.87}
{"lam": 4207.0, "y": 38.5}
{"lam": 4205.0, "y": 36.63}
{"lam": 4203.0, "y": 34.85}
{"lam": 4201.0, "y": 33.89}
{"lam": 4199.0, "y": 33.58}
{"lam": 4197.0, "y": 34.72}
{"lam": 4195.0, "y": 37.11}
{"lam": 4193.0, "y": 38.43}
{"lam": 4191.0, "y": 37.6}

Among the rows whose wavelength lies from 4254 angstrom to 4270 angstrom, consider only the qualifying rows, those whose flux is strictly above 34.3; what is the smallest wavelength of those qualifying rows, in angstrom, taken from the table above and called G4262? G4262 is 4261.0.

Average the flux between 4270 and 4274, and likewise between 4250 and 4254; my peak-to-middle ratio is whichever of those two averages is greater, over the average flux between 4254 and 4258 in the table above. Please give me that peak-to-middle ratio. 0.99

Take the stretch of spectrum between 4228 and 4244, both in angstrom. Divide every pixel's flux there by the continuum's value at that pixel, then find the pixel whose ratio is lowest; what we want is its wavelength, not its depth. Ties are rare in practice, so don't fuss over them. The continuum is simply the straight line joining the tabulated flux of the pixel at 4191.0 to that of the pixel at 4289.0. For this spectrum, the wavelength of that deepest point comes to 4229.0 angstrom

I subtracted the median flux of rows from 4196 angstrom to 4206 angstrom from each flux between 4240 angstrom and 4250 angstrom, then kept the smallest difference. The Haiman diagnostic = -1.3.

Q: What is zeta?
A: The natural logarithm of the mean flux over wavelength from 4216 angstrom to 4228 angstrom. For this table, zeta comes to 3.58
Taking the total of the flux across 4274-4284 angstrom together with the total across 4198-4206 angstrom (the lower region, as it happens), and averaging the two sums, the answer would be 152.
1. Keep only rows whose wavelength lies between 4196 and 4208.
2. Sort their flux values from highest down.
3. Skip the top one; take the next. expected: 36.63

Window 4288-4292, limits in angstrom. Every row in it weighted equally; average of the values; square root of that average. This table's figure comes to 5.8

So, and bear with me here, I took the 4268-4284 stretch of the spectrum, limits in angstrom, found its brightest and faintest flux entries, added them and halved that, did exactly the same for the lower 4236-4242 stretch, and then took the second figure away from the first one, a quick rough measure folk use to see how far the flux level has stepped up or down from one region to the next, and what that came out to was -3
